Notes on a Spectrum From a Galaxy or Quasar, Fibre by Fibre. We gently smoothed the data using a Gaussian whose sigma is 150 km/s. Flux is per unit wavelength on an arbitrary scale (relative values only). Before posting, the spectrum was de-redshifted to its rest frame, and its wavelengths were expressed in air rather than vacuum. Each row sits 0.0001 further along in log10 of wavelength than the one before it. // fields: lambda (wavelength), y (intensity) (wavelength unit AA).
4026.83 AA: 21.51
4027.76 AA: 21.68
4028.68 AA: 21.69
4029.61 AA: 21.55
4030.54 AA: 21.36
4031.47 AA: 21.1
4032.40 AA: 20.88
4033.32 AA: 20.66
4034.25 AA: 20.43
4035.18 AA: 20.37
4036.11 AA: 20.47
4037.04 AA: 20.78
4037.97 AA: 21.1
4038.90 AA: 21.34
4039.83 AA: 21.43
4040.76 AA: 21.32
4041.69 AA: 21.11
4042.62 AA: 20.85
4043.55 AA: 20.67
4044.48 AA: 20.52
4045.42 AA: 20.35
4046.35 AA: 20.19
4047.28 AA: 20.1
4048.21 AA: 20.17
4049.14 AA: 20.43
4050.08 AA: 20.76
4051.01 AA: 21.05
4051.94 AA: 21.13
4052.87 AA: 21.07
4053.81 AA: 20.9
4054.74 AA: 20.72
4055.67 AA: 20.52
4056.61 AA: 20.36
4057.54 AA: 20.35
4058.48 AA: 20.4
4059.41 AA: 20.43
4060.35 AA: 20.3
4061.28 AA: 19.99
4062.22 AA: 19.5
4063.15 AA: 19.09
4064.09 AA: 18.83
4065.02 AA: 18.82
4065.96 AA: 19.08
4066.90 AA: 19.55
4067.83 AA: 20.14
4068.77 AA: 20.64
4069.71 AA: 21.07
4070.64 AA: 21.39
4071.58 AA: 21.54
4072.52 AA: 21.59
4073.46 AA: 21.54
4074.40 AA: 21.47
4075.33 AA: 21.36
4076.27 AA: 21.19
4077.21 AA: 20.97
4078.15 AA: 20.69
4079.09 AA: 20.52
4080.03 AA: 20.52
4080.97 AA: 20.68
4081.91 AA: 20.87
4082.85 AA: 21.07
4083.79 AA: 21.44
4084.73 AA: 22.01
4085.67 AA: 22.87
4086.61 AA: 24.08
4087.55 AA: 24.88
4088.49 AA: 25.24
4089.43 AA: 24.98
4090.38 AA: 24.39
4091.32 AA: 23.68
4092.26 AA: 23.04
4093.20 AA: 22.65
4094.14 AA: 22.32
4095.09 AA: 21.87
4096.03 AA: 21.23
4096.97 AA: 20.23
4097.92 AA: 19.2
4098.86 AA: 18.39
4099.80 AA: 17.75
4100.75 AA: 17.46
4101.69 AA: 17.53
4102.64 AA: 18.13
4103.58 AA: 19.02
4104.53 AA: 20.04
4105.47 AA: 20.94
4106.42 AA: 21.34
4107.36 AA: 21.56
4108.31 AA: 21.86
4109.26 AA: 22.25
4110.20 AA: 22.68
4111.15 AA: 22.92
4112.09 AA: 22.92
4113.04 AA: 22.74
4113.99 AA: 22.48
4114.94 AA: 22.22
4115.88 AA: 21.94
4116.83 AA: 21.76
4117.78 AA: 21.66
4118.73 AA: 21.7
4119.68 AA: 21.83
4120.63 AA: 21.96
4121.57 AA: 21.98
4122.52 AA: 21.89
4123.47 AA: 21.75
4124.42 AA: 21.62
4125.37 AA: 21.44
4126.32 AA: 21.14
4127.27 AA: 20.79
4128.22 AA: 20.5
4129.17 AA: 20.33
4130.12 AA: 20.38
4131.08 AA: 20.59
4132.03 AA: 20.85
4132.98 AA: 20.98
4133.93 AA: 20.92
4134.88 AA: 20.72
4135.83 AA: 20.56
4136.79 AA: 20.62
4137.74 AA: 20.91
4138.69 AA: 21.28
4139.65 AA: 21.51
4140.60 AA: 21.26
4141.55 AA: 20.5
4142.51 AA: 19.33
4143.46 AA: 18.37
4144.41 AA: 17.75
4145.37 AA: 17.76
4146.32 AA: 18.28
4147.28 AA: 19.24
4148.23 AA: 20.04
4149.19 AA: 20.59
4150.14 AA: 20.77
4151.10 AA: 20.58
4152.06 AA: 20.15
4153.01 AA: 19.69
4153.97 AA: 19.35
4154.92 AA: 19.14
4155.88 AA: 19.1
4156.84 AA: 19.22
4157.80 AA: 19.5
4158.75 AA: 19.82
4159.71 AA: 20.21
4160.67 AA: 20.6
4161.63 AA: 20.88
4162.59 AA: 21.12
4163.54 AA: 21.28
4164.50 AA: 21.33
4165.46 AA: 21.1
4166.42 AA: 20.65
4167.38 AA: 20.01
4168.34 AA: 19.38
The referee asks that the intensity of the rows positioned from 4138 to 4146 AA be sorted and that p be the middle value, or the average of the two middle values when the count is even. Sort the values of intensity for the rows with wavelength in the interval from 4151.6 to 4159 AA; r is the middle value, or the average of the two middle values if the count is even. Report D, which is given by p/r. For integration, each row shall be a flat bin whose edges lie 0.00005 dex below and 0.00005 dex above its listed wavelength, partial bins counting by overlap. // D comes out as 1.03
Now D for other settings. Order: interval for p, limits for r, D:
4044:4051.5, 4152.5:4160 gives 1.05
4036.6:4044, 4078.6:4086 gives 1.01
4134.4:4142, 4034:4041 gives 0.99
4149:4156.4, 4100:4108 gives 1.02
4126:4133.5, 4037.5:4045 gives 0.98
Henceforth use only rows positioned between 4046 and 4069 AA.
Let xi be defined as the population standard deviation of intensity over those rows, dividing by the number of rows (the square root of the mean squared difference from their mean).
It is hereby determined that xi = 0.67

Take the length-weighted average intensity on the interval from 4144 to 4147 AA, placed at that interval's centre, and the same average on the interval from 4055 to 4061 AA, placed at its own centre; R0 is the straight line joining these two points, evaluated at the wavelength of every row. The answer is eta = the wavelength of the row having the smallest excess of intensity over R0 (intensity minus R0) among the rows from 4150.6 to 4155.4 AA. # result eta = 4154.92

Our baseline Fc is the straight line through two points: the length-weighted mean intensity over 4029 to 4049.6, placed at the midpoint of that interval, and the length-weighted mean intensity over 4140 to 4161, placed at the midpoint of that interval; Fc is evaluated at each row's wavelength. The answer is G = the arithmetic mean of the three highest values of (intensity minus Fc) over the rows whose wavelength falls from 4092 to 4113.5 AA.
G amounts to 2.9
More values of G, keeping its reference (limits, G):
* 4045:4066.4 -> 0.4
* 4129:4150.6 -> 1.6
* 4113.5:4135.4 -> 2.3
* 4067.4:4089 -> 4.5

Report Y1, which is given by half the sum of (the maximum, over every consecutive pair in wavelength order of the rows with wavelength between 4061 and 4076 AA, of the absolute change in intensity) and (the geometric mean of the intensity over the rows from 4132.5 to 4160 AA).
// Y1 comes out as 10.2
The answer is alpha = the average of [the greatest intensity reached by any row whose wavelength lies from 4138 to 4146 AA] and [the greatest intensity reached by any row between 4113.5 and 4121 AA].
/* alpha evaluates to 22.0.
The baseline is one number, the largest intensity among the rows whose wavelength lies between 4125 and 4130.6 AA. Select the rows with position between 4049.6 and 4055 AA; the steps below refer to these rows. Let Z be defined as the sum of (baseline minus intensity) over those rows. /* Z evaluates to 3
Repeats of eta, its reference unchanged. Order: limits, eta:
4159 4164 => 4159.71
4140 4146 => 4144.41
